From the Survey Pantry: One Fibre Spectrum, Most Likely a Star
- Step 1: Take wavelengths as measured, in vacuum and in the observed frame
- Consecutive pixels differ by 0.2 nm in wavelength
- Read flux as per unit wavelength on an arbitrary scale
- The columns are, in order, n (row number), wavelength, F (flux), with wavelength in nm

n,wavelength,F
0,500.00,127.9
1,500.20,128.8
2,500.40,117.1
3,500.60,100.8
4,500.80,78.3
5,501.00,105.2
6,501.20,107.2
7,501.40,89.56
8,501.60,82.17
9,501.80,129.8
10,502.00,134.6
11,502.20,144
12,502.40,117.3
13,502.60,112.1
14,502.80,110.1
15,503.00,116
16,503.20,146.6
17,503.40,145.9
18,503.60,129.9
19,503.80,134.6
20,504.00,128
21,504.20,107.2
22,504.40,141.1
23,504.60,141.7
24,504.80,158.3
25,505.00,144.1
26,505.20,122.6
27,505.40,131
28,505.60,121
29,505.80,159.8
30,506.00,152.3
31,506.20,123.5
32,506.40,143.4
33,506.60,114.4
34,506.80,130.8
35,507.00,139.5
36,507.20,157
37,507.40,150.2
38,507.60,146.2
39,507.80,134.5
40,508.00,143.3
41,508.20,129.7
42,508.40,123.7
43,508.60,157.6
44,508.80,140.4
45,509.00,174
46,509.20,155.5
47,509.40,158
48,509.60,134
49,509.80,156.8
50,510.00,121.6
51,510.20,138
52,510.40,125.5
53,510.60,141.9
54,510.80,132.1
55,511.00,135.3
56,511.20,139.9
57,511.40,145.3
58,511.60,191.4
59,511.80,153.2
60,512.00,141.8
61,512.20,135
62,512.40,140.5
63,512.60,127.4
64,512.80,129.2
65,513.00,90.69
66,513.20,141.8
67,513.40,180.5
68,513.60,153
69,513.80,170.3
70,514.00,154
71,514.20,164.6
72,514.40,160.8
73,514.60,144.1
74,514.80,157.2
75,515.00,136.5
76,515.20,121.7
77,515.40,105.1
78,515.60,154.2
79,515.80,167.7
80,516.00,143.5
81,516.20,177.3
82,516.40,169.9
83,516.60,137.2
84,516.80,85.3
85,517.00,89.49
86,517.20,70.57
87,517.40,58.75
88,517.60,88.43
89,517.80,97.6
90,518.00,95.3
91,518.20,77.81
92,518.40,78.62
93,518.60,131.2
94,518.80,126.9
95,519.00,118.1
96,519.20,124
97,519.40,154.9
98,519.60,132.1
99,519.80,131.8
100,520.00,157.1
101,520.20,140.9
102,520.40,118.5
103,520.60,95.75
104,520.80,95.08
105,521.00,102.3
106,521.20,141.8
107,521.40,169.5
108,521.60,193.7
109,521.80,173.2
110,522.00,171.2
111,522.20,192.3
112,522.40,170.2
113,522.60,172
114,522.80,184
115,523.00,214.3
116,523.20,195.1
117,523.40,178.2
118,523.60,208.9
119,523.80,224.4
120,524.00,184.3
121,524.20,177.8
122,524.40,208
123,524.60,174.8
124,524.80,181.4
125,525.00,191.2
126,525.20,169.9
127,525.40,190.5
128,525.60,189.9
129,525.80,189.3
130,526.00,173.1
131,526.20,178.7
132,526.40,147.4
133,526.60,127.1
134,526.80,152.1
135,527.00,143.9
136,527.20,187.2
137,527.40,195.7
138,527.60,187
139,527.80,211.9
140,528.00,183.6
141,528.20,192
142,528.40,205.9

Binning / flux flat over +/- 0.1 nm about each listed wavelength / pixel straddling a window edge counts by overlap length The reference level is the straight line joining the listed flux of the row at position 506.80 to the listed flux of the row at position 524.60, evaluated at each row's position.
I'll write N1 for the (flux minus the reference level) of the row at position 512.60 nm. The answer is -18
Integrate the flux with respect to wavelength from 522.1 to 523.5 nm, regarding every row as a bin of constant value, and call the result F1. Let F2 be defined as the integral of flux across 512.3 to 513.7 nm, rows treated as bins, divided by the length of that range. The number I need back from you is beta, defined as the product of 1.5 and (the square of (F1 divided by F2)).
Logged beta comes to 5.4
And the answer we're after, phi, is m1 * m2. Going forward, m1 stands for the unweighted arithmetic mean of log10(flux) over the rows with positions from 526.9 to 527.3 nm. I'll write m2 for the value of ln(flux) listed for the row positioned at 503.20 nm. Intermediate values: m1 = 2.22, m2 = 4.99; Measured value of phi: 11.0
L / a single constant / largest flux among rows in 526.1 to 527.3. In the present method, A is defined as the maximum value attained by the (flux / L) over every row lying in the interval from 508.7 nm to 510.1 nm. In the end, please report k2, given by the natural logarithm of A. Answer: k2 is -0.07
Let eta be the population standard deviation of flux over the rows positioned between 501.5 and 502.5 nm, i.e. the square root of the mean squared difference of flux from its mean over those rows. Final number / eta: 21.5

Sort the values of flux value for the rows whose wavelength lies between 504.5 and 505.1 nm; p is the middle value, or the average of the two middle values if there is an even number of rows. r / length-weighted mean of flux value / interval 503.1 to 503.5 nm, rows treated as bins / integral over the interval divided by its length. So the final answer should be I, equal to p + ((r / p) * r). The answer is 293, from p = 144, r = 146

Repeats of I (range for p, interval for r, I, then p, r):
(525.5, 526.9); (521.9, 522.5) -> 356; 173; 178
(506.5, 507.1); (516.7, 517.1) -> 189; 131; 87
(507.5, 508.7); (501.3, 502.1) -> 224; 139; 109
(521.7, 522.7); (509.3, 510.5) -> 284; 172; 139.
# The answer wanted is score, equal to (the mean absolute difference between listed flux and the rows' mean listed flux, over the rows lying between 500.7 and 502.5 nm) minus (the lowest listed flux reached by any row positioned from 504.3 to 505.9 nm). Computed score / -102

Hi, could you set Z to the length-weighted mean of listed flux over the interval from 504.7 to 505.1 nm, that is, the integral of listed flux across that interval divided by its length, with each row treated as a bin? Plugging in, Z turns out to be 151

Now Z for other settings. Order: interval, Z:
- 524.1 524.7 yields 187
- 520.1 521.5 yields 123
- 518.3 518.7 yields 105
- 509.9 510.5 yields 128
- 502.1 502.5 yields 131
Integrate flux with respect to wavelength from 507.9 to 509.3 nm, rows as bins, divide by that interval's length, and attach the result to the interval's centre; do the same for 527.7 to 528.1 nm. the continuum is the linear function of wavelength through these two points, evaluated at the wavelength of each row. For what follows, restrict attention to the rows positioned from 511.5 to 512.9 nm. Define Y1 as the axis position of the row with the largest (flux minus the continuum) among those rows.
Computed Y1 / 511.60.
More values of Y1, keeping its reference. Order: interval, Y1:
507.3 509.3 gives 509.00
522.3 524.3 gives 523.80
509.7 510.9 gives 509.80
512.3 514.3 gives 513.40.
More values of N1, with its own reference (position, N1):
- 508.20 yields -5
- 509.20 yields 19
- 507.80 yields 1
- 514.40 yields 11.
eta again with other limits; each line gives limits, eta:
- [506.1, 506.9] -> 10.6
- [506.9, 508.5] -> 10.3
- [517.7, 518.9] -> 21.1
